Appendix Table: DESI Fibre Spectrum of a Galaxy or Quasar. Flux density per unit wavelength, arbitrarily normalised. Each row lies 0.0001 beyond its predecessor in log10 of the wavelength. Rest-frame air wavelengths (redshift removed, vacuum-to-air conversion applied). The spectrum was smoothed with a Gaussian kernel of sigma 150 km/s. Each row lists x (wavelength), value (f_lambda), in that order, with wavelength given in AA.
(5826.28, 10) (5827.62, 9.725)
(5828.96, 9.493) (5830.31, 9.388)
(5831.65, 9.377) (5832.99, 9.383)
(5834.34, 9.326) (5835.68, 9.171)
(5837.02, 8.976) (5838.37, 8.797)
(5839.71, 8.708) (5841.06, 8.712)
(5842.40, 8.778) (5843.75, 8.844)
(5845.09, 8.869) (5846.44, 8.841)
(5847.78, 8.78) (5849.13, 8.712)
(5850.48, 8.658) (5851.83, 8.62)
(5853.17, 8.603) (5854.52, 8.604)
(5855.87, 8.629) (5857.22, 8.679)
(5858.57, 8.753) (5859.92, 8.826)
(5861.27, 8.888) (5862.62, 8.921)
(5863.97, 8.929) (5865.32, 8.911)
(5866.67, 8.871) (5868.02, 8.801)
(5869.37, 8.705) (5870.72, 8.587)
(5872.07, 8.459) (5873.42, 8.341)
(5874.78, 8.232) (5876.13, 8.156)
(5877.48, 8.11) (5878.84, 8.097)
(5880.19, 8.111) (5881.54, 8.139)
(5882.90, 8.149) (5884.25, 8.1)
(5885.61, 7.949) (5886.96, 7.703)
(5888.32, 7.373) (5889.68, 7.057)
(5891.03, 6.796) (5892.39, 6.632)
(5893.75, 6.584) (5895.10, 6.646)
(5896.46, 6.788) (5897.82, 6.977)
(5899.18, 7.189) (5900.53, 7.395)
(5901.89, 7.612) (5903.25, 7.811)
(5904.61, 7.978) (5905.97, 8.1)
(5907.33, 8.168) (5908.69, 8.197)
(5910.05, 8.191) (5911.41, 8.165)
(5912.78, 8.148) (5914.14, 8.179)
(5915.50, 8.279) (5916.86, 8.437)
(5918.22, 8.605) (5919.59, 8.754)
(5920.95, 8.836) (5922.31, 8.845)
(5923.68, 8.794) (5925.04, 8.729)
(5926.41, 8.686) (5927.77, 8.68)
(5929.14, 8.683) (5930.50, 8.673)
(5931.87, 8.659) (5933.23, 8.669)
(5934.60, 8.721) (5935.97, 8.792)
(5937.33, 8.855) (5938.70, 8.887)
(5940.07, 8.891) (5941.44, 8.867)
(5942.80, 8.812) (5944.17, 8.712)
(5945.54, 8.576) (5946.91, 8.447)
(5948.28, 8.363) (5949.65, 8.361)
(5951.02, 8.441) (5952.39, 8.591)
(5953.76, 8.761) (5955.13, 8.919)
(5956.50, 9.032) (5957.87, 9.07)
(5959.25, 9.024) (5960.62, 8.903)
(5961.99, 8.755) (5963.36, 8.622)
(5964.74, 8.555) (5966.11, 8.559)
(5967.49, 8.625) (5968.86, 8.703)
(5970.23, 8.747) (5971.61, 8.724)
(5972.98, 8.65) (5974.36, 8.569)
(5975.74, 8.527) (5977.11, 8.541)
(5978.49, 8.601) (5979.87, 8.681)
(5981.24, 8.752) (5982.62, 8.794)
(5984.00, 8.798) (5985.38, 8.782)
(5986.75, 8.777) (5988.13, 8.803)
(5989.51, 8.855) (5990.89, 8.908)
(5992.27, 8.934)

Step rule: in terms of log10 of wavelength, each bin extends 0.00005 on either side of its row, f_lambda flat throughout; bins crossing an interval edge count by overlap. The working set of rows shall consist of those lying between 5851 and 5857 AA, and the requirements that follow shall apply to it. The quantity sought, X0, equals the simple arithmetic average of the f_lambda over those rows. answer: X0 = 8.61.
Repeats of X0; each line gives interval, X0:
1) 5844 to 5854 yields 8.73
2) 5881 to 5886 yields 8.08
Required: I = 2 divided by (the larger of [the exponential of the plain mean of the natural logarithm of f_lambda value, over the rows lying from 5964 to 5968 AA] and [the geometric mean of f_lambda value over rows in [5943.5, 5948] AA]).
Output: 0.233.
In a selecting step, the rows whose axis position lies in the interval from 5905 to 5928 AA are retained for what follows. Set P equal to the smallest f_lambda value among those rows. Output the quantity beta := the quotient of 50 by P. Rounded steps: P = 8.1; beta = 6.17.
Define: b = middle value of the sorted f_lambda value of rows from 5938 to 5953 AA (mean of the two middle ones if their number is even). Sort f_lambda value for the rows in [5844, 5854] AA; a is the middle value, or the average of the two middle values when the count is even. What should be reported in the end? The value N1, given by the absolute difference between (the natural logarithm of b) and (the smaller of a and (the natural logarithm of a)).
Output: 0.014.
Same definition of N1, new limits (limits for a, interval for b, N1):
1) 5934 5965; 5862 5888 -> 0.062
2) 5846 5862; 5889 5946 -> 0.022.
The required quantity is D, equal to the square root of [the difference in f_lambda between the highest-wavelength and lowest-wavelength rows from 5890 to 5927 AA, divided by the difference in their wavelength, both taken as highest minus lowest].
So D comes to 0.23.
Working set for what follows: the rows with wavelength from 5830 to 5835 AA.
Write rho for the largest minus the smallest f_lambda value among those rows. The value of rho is 0.06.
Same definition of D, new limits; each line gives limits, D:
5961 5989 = 0.04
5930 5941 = 0.15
